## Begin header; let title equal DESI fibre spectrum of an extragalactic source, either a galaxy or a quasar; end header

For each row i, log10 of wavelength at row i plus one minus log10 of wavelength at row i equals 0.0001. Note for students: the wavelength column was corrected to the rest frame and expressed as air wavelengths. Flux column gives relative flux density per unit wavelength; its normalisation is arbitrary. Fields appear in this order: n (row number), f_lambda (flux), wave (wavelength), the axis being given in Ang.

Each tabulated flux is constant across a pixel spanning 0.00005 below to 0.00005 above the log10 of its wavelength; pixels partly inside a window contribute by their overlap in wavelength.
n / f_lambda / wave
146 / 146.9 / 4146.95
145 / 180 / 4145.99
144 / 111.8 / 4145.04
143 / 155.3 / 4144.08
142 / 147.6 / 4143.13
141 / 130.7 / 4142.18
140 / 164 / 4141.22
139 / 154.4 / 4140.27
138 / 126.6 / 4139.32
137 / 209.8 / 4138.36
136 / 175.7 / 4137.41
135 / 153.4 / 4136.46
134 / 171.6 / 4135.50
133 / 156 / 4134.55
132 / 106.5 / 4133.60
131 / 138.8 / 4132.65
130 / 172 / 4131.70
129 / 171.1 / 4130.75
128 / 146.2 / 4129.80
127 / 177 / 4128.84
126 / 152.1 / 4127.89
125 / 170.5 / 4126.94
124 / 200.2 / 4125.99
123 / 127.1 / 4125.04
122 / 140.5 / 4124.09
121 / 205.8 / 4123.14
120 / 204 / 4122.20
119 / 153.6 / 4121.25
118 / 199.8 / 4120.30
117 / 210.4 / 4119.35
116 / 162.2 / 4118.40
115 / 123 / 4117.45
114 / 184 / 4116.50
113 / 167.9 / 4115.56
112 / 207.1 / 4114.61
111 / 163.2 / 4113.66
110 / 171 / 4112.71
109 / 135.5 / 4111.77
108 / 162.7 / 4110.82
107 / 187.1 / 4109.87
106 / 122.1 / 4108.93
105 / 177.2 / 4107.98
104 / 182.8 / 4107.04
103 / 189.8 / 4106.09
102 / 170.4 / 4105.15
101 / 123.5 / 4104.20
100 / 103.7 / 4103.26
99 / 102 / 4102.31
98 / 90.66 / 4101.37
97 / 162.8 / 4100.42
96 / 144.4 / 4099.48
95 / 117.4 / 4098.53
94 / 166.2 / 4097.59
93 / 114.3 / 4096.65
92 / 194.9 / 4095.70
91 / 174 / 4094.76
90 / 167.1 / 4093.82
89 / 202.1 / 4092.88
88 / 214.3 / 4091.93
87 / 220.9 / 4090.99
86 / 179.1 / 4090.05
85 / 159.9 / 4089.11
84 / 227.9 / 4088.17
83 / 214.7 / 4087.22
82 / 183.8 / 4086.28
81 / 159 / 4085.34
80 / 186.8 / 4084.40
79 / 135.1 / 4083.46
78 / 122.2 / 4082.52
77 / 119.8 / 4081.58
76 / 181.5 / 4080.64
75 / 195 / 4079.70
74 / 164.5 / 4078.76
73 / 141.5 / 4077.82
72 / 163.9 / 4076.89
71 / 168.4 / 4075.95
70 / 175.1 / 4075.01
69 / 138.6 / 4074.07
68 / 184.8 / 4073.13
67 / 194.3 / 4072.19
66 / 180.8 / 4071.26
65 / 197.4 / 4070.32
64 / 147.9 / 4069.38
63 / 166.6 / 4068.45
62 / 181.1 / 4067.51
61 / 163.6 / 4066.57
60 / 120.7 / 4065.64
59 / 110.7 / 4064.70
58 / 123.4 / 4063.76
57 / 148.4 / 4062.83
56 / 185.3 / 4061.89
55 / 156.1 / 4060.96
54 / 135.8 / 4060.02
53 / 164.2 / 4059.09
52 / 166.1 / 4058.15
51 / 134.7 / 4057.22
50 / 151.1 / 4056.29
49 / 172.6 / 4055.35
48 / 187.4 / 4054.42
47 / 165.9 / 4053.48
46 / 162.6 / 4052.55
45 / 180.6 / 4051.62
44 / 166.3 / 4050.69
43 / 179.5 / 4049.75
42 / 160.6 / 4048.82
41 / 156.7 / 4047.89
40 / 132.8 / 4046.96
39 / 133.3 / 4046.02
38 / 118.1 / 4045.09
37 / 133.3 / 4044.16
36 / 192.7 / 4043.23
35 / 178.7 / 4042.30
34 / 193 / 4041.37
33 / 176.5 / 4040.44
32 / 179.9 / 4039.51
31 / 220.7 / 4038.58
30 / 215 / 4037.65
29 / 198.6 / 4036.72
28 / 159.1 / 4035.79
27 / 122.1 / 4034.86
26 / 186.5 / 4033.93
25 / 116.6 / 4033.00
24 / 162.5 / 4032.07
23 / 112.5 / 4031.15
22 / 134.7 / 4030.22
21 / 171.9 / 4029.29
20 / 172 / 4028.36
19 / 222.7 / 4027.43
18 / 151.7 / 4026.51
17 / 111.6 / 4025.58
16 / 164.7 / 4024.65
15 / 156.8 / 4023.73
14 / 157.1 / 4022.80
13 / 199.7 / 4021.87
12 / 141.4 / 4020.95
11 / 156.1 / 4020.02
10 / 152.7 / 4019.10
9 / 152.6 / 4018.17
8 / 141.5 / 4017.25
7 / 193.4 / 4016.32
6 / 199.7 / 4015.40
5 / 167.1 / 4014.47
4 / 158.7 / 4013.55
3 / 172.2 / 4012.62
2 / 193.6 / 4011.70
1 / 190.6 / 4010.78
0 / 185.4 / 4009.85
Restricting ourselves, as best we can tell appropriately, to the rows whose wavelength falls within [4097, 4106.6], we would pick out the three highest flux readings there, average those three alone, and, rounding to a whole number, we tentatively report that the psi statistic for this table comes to 175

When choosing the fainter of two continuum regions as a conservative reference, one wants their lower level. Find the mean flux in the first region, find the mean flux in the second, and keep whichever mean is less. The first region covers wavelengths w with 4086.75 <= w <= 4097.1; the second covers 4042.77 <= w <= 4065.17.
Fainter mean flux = 155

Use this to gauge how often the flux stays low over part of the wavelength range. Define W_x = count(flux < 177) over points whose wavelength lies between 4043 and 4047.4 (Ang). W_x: 4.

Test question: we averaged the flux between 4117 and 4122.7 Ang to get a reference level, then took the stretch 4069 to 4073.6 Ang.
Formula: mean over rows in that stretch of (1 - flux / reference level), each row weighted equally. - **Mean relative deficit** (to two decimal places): -0.03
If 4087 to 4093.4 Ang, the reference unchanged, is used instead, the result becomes -0.15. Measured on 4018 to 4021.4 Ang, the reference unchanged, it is 0.14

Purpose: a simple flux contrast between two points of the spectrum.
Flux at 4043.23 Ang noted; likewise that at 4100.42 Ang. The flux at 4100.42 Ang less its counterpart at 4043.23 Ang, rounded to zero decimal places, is -30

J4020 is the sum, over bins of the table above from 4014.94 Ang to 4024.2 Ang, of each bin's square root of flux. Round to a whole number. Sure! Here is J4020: 128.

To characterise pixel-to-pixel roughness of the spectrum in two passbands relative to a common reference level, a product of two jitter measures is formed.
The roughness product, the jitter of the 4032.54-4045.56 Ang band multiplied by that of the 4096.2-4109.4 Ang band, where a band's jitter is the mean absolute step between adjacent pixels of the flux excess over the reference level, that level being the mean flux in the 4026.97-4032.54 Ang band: 903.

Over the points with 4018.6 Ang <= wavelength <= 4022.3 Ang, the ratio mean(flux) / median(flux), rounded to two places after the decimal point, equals 1.05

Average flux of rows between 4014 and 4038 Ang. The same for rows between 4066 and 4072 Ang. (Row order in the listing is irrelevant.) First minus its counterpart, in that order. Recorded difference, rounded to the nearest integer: -11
